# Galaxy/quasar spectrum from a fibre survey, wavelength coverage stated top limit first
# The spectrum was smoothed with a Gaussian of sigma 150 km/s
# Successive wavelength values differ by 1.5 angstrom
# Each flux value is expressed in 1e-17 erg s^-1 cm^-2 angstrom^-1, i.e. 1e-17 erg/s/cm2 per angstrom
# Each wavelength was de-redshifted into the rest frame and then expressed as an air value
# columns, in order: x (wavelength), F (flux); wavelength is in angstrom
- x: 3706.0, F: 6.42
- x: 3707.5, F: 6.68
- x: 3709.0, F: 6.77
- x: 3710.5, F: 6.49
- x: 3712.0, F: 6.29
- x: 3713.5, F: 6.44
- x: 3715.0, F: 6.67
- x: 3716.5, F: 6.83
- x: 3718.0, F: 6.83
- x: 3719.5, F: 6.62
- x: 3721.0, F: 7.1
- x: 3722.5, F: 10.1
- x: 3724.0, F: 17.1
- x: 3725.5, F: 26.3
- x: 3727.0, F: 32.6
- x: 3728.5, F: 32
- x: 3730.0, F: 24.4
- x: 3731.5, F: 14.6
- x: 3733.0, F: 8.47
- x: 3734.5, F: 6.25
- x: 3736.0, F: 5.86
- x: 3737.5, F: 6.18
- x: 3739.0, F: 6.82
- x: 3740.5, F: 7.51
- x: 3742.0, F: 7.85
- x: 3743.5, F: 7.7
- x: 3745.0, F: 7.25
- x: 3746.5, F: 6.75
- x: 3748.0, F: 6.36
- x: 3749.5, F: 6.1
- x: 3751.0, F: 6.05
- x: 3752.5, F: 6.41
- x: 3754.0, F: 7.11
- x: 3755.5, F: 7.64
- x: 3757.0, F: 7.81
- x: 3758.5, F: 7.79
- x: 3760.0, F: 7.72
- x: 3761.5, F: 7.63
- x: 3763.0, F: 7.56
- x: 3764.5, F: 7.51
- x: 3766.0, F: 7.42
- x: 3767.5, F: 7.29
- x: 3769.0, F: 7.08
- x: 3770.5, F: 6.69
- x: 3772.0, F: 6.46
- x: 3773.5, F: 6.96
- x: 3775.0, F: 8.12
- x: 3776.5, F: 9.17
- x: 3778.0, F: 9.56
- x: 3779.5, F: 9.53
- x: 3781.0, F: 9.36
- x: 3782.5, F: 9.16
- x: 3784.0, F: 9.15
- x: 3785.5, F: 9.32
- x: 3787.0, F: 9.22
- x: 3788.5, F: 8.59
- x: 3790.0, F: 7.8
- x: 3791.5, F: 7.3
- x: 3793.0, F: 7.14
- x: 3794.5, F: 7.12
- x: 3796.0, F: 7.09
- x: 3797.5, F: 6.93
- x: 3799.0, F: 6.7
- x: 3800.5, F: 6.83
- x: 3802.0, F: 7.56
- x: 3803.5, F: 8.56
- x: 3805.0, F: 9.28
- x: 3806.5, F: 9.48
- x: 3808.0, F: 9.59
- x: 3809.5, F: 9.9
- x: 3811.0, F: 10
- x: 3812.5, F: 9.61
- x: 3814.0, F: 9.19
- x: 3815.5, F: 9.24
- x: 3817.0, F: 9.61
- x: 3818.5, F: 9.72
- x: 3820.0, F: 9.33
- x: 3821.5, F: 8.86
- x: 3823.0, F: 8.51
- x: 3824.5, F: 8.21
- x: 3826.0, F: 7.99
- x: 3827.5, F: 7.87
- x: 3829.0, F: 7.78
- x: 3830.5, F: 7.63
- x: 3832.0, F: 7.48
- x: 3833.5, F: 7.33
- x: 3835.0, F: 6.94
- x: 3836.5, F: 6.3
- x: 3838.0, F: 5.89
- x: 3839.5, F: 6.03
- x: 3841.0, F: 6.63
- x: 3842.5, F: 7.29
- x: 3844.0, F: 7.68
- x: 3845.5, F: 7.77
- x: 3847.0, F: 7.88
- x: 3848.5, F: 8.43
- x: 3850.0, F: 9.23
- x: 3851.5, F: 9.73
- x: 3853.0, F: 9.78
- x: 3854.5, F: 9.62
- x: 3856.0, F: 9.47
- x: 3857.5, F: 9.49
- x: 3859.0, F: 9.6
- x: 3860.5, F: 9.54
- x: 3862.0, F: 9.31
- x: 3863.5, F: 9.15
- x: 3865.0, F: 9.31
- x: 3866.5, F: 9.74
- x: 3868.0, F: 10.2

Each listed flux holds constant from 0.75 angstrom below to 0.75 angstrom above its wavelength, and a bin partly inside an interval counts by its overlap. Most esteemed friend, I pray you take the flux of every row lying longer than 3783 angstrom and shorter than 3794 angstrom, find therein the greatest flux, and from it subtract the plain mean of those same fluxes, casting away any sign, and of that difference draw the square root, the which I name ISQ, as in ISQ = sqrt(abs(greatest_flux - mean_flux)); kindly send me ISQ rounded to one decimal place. 1.0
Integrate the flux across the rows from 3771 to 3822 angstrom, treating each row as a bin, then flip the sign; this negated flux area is -437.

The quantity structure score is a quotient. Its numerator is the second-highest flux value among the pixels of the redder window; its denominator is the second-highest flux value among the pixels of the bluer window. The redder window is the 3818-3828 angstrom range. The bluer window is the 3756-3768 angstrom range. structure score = 1.2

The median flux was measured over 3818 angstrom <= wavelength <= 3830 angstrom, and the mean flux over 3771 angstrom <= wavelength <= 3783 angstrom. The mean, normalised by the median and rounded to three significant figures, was 1.02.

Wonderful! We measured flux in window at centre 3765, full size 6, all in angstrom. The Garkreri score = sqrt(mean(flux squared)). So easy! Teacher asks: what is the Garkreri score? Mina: 7.4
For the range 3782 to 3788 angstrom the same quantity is 9.2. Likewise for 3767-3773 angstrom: 6.9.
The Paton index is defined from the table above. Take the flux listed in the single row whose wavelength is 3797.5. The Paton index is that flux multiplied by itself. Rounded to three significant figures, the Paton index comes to 48.0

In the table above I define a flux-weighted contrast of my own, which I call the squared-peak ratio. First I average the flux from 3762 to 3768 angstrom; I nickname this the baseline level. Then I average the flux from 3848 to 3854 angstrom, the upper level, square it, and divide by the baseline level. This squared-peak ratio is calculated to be 12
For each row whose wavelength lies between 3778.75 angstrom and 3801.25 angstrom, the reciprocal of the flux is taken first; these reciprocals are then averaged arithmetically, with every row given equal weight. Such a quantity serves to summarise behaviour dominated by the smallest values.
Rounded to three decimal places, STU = 0.126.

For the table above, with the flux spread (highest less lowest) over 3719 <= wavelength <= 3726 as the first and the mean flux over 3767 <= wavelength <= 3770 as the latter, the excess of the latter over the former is -12.5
